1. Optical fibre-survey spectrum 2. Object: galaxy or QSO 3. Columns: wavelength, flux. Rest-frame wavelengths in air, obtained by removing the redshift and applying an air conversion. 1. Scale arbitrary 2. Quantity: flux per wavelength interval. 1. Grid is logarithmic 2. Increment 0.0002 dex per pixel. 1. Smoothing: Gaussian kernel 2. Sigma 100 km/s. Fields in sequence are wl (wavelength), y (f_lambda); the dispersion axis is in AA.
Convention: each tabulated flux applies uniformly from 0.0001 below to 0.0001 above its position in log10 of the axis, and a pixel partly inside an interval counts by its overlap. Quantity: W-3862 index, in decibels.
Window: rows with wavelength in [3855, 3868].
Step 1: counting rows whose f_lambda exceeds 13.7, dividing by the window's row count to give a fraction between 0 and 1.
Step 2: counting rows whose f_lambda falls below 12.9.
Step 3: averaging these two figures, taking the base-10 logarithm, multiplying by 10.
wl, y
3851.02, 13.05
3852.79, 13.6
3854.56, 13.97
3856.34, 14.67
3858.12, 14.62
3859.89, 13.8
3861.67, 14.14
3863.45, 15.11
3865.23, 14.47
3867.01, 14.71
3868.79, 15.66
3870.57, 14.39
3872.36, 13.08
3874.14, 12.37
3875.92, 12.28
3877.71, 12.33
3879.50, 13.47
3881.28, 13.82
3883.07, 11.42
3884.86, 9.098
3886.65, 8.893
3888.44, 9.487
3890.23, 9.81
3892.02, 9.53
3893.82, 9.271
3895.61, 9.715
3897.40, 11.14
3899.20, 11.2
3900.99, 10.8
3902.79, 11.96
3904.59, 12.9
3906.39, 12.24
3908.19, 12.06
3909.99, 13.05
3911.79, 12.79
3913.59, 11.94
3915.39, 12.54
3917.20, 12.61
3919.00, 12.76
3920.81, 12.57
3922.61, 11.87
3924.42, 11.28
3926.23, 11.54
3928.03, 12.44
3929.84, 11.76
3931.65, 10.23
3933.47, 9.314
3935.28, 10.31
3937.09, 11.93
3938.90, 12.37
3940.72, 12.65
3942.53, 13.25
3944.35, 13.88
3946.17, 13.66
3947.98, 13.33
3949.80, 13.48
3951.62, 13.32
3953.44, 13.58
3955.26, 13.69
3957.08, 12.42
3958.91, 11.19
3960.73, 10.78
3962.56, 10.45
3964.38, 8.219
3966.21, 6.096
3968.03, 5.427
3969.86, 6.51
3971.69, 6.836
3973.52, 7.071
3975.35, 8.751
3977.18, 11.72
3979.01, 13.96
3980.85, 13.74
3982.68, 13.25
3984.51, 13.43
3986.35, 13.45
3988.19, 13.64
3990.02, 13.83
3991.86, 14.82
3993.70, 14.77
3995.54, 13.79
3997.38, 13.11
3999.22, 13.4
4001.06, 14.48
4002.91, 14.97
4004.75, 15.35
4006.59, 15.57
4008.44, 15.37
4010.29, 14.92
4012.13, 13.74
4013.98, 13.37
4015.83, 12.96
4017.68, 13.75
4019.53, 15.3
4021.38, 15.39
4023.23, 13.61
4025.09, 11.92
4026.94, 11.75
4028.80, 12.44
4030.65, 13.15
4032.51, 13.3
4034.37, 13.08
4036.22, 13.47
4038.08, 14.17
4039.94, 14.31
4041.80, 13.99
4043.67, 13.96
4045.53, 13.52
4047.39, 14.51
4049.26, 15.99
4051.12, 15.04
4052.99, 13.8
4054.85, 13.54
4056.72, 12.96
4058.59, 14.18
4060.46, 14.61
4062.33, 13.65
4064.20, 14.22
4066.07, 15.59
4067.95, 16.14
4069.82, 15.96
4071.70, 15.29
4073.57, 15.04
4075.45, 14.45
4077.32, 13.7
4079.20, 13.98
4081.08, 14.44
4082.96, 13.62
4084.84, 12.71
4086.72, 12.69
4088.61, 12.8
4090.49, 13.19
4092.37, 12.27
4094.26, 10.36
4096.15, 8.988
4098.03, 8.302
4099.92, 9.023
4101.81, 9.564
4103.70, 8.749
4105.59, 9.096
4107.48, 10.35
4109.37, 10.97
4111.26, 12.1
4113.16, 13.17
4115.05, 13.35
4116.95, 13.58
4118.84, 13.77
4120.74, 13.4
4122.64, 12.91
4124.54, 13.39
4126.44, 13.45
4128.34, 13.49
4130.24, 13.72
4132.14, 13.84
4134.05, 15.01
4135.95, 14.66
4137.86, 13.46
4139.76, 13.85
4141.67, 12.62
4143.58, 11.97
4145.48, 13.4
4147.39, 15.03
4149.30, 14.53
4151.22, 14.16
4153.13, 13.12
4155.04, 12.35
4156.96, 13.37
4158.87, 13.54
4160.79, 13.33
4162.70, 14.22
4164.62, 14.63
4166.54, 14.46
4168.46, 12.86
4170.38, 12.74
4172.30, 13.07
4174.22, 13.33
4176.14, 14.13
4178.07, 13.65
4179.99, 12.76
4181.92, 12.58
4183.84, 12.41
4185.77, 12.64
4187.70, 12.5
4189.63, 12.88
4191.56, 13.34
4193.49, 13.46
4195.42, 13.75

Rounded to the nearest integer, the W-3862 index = -3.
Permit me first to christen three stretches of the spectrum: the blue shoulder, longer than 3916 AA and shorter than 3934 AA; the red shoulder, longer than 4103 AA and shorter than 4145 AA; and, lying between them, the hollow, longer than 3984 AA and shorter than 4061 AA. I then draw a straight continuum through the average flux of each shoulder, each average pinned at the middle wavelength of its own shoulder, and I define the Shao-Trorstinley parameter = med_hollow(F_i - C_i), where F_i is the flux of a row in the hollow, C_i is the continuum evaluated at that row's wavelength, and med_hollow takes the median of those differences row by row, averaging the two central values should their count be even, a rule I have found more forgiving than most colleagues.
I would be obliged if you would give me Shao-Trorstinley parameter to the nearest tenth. 1.6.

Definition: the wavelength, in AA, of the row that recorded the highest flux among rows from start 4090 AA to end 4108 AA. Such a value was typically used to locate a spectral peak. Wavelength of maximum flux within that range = 4090.49 AA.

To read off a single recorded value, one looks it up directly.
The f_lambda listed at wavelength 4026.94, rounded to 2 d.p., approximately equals 11.75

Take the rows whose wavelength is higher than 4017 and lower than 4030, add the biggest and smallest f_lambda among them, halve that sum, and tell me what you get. 13.6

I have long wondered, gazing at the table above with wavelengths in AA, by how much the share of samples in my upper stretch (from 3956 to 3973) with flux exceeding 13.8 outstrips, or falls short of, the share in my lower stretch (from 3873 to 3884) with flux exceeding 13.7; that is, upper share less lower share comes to -0.2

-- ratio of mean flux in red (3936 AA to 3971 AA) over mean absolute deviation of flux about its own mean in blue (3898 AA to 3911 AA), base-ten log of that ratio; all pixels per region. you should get 1.27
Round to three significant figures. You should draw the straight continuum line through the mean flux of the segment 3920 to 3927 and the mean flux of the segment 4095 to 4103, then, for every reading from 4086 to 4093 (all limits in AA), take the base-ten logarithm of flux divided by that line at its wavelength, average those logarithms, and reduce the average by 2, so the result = -1.86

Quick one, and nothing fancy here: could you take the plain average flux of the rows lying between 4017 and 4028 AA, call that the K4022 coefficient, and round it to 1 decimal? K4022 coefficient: 13.6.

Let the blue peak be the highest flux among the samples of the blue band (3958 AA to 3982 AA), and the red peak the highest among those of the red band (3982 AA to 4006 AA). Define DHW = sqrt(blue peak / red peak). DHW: 0.95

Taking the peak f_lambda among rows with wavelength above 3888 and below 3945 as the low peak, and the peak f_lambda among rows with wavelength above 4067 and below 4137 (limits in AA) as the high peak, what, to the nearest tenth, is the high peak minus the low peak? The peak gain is 2.3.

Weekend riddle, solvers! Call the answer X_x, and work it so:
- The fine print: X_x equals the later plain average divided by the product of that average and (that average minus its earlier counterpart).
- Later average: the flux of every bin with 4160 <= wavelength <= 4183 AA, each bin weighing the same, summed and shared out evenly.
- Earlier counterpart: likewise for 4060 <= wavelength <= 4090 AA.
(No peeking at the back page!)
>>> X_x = -1.2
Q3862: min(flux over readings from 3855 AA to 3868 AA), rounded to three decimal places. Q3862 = 13.800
